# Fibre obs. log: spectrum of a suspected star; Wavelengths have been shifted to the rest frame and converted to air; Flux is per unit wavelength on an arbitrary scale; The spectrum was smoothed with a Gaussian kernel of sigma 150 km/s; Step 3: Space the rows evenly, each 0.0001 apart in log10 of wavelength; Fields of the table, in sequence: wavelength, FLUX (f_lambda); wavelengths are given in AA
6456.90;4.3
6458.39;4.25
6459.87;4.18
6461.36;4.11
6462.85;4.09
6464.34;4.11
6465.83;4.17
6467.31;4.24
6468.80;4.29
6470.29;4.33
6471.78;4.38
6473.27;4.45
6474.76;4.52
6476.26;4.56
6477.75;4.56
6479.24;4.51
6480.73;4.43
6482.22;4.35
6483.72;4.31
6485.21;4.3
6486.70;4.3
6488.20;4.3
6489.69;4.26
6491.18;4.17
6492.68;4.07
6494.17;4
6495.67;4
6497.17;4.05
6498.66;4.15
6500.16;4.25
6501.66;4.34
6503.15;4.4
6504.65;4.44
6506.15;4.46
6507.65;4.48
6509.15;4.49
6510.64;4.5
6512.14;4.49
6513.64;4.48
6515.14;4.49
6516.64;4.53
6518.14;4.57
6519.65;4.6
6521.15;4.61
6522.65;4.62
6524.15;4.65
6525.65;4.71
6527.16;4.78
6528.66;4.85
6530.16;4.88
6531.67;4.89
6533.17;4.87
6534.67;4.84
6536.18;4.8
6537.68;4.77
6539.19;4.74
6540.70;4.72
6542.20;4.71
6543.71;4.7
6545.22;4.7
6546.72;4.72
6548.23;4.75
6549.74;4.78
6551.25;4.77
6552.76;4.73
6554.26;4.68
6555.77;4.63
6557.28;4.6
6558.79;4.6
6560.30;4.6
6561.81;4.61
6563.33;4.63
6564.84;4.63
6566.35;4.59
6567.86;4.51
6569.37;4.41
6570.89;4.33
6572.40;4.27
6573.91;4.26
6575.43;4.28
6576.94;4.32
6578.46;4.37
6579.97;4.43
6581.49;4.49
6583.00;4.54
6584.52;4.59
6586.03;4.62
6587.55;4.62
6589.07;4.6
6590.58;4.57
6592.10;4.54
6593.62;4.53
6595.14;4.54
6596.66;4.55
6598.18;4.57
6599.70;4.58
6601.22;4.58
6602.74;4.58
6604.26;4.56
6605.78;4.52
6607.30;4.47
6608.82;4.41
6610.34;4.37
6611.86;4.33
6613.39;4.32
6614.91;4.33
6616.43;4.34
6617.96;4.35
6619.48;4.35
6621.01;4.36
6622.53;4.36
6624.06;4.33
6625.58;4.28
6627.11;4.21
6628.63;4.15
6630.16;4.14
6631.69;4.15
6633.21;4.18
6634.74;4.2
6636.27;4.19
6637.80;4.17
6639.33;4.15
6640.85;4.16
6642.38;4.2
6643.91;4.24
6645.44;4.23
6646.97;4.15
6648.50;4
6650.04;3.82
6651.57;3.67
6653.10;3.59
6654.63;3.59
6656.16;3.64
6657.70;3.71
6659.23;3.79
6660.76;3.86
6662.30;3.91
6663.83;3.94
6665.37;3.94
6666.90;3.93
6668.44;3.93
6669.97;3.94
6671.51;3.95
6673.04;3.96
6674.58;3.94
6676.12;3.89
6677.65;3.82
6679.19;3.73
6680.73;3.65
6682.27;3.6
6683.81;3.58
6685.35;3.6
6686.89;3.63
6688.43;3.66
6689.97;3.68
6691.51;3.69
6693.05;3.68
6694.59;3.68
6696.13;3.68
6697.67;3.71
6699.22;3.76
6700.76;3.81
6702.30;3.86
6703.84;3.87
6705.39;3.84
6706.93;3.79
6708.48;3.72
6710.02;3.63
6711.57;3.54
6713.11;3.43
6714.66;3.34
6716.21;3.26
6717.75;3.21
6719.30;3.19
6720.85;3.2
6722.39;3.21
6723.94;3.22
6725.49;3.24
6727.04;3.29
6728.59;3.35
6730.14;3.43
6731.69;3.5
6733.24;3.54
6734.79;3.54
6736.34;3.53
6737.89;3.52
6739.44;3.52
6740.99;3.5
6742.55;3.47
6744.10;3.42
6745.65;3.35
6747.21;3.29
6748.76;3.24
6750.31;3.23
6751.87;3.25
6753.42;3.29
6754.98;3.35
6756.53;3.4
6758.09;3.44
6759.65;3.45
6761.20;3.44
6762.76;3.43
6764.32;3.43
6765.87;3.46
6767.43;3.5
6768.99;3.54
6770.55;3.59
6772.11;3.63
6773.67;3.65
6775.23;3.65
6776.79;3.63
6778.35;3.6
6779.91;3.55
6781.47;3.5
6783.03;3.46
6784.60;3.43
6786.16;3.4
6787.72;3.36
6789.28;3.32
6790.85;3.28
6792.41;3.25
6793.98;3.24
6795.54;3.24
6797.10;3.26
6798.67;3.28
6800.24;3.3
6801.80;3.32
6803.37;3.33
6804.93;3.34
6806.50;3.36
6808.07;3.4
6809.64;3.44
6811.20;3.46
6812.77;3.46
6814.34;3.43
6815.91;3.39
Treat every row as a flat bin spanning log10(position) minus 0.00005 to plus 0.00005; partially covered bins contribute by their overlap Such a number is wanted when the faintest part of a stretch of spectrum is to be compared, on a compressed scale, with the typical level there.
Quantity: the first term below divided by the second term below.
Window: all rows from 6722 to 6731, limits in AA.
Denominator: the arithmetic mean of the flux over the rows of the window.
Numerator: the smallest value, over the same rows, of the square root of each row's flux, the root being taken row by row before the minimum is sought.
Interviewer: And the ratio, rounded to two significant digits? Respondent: 0.54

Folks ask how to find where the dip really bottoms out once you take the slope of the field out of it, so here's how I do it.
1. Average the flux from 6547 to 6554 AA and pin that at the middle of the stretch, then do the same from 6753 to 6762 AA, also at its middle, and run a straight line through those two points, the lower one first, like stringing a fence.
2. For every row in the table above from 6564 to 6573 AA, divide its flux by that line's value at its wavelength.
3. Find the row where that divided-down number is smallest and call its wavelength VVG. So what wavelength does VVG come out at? 6572.40 AA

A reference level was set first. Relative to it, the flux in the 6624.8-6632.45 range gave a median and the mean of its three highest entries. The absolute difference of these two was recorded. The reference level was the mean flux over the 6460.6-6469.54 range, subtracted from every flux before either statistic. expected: 0.063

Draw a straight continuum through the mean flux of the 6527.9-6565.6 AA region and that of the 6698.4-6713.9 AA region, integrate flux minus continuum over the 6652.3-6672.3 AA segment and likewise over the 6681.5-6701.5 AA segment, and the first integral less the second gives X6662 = -1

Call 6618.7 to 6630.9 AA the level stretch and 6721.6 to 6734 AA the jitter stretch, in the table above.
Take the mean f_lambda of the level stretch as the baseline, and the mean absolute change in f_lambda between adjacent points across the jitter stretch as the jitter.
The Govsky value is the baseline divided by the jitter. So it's 91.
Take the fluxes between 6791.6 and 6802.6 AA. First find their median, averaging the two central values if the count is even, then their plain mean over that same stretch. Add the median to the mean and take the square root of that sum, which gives 2.6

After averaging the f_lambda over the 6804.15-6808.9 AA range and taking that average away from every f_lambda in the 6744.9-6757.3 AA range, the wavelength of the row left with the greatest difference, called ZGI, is 6756.53 AA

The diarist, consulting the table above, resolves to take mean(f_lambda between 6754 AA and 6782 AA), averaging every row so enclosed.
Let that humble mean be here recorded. 3.5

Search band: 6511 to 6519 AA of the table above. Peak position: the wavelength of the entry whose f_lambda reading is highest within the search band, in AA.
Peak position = 6518.14 AA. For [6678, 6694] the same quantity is 6679.19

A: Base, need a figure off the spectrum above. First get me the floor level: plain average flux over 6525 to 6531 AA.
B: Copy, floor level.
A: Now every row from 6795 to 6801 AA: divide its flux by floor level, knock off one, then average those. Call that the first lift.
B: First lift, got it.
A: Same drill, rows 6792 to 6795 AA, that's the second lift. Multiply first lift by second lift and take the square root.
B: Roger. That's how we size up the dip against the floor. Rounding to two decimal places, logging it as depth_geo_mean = 0.32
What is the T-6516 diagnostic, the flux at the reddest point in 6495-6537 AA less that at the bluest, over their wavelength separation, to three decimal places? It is 0.020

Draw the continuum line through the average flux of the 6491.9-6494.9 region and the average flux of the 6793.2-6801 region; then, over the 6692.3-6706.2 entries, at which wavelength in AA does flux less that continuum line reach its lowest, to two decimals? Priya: 6693.05 AA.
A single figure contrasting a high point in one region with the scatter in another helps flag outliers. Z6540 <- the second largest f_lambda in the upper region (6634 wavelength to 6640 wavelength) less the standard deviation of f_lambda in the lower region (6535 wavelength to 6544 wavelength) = 4.15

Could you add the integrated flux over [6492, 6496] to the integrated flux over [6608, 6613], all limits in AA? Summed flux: 38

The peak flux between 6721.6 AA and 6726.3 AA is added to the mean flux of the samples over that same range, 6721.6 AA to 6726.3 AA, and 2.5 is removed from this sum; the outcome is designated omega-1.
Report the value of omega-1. 4.0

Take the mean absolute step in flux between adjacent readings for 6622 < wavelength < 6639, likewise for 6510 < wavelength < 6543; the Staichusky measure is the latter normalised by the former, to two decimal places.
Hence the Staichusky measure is 0.94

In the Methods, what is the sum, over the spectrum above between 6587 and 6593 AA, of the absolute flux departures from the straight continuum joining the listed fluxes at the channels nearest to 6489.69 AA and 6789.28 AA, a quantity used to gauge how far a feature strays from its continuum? 2.5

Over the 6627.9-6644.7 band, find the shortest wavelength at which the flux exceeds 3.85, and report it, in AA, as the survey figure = 6628.63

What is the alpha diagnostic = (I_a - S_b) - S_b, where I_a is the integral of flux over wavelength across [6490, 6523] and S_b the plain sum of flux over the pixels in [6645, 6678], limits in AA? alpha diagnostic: -26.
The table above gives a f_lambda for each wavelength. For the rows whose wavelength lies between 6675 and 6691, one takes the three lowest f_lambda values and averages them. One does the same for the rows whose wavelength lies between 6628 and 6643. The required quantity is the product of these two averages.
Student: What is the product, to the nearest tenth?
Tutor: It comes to 14.9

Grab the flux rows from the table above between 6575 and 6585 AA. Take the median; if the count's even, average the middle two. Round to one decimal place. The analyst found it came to 4.4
